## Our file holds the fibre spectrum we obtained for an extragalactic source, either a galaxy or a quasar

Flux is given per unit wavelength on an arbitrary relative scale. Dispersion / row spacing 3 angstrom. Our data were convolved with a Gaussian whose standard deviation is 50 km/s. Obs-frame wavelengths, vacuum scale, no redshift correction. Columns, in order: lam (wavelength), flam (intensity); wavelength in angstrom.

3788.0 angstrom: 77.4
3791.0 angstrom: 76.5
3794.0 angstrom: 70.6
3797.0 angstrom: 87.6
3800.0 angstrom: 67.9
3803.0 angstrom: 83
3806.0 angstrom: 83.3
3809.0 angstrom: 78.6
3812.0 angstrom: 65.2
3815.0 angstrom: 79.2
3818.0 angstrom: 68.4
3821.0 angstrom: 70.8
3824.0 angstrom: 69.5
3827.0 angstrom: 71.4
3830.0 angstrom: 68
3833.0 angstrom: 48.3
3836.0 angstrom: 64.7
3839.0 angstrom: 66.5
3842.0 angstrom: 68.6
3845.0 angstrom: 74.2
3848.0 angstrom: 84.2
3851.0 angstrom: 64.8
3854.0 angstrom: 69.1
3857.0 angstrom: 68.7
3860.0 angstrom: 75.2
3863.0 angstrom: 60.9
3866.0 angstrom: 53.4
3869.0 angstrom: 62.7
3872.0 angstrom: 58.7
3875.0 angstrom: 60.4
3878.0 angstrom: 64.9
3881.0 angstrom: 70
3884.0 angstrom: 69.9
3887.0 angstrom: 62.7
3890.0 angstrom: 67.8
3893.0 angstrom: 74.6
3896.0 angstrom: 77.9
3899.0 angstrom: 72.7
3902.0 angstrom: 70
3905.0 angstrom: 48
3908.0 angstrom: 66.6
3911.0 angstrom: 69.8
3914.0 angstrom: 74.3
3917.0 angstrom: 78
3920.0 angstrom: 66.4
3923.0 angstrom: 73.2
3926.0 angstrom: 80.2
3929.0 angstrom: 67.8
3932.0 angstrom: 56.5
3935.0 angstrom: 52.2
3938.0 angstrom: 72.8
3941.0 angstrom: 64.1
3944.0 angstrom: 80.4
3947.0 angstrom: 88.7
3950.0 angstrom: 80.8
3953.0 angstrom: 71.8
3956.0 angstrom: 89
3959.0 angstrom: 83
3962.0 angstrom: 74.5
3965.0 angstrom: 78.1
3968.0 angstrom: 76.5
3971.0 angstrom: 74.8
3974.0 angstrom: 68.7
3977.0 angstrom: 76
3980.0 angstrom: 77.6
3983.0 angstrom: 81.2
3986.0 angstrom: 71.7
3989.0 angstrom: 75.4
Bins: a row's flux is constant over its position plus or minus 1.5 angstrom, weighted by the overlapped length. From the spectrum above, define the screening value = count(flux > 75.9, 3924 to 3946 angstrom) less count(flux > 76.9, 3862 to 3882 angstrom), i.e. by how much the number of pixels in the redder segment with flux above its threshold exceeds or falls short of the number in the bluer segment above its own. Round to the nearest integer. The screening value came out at 2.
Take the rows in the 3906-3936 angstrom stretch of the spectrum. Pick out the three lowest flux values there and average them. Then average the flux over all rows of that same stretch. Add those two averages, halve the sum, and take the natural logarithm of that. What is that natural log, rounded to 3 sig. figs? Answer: 4.15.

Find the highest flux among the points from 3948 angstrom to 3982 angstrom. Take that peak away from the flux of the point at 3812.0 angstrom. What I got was -24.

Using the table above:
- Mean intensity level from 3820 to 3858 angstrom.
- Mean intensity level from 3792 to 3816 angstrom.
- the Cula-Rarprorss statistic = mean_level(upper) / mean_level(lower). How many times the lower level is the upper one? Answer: 0.889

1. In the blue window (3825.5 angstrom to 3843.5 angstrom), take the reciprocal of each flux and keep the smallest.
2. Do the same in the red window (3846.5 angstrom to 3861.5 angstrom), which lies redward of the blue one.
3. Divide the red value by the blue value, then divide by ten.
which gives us 0.085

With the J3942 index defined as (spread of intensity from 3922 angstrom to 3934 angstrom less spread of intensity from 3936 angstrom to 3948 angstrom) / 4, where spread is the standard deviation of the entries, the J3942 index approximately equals -0.1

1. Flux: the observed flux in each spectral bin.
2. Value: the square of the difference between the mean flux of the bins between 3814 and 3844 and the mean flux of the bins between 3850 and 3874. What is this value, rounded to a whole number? 11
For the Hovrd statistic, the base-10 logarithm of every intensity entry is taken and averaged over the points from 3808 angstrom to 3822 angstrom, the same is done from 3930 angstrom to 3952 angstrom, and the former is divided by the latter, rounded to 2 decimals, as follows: 1.01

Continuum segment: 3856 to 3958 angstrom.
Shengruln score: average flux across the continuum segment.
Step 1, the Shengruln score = 69.2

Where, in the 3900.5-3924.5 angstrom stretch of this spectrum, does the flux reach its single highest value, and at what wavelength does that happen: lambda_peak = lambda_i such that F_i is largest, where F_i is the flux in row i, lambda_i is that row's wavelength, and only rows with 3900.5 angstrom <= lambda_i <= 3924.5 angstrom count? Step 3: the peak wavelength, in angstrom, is 3917.0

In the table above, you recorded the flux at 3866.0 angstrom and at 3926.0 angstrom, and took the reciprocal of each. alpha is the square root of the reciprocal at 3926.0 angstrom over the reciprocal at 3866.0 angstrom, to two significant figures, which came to 0.82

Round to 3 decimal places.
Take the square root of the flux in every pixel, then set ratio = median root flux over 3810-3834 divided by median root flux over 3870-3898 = 1.008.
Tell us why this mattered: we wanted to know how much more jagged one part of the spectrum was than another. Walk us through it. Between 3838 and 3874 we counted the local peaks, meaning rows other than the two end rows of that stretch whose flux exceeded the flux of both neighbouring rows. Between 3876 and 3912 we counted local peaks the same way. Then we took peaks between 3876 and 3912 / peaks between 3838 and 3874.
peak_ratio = 0.50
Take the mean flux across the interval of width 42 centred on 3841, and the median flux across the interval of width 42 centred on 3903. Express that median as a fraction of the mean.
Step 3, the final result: 1.02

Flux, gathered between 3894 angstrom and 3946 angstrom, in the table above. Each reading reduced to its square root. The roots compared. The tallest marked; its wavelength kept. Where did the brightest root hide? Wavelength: 3944.0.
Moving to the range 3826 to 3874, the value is 3848.0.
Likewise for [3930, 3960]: 3956.0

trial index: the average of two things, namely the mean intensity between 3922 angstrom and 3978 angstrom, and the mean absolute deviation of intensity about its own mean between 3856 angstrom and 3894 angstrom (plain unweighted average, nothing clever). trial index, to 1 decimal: 39.7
